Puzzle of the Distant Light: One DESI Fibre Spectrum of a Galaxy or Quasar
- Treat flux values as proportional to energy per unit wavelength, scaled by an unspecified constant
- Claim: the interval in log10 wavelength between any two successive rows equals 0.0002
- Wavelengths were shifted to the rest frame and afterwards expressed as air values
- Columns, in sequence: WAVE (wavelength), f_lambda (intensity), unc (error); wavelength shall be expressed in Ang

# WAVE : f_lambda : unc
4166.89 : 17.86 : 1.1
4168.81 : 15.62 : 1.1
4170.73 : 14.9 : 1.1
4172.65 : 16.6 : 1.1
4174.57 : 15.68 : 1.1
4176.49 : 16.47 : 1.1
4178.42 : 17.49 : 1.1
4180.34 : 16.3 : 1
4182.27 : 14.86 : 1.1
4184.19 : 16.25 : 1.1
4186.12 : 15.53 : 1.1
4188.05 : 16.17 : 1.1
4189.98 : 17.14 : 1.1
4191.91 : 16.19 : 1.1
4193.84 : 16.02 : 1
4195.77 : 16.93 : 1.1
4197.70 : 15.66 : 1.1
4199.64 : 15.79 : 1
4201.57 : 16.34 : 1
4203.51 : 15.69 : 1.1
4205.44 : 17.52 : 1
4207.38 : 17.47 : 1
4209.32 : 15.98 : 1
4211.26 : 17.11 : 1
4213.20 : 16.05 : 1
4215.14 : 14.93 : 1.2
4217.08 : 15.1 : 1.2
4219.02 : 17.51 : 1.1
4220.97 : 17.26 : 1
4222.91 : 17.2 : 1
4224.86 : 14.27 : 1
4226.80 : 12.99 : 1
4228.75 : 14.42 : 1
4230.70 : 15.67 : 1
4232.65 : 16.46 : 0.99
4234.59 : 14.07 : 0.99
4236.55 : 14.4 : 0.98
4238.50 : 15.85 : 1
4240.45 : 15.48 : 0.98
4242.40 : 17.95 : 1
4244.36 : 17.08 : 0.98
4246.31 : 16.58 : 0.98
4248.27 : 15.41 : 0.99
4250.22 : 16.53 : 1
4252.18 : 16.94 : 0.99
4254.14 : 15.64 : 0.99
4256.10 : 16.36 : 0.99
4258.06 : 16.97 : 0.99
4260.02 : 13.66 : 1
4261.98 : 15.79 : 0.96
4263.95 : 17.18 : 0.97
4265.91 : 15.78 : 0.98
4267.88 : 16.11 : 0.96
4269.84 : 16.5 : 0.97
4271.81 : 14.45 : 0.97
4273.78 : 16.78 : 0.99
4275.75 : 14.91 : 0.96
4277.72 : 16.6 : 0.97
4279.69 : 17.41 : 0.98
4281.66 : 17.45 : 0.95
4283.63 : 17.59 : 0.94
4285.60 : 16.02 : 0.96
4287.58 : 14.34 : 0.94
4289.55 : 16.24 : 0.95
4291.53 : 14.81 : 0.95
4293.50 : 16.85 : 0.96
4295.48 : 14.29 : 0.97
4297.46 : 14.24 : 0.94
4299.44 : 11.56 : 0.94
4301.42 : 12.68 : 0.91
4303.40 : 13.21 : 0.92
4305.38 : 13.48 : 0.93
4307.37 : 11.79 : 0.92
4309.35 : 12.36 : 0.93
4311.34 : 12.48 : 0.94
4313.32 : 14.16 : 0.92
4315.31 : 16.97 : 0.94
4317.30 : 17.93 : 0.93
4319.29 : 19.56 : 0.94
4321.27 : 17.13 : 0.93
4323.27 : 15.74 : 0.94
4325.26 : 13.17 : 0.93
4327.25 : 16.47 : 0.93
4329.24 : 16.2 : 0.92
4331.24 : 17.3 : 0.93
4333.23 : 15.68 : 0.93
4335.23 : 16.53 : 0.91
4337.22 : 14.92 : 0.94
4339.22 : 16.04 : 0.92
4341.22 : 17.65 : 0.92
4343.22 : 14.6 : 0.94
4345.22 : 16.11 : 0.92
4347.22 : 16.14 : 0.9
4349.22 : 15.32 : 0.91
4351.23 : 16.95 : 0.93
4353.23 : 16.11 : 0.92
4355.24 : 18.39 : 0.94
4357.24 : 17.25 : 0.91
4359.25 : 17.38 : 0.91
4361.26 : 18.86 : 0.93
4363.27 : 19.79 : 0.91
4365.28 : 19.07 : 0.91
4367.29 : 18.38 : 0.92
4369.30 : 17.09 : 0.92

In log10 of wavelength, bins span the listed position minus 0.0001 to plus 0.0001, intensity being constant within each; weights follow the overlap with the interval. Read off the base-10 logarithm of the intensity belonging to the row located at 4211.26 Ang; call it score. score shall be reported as 1.23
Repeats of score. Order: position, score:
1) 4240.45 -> 1.19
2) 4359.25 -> 1.24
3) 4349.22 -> 1.19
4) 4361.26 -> 1.28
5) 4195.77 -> 1.23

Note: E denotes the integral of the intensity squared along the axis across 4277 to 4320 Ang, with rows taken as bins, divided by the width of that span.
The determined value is 231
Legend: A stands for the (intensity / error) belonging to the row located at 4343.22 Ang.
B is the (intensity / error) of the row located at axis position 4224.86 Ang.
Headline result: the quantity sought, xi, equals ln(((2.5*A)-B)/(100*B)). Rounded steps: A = 15.5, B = 14.3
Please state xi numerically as -4.06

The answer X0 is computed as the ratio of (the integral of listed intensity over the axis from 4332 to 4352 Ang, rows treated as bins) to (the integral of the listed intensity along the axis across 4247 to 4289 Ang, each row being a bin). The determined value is 0.5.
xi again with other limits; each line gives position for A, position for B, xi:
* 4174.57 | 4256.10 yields -4.46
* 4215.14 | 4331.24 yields -5.00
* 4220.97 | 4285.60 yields -4.14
